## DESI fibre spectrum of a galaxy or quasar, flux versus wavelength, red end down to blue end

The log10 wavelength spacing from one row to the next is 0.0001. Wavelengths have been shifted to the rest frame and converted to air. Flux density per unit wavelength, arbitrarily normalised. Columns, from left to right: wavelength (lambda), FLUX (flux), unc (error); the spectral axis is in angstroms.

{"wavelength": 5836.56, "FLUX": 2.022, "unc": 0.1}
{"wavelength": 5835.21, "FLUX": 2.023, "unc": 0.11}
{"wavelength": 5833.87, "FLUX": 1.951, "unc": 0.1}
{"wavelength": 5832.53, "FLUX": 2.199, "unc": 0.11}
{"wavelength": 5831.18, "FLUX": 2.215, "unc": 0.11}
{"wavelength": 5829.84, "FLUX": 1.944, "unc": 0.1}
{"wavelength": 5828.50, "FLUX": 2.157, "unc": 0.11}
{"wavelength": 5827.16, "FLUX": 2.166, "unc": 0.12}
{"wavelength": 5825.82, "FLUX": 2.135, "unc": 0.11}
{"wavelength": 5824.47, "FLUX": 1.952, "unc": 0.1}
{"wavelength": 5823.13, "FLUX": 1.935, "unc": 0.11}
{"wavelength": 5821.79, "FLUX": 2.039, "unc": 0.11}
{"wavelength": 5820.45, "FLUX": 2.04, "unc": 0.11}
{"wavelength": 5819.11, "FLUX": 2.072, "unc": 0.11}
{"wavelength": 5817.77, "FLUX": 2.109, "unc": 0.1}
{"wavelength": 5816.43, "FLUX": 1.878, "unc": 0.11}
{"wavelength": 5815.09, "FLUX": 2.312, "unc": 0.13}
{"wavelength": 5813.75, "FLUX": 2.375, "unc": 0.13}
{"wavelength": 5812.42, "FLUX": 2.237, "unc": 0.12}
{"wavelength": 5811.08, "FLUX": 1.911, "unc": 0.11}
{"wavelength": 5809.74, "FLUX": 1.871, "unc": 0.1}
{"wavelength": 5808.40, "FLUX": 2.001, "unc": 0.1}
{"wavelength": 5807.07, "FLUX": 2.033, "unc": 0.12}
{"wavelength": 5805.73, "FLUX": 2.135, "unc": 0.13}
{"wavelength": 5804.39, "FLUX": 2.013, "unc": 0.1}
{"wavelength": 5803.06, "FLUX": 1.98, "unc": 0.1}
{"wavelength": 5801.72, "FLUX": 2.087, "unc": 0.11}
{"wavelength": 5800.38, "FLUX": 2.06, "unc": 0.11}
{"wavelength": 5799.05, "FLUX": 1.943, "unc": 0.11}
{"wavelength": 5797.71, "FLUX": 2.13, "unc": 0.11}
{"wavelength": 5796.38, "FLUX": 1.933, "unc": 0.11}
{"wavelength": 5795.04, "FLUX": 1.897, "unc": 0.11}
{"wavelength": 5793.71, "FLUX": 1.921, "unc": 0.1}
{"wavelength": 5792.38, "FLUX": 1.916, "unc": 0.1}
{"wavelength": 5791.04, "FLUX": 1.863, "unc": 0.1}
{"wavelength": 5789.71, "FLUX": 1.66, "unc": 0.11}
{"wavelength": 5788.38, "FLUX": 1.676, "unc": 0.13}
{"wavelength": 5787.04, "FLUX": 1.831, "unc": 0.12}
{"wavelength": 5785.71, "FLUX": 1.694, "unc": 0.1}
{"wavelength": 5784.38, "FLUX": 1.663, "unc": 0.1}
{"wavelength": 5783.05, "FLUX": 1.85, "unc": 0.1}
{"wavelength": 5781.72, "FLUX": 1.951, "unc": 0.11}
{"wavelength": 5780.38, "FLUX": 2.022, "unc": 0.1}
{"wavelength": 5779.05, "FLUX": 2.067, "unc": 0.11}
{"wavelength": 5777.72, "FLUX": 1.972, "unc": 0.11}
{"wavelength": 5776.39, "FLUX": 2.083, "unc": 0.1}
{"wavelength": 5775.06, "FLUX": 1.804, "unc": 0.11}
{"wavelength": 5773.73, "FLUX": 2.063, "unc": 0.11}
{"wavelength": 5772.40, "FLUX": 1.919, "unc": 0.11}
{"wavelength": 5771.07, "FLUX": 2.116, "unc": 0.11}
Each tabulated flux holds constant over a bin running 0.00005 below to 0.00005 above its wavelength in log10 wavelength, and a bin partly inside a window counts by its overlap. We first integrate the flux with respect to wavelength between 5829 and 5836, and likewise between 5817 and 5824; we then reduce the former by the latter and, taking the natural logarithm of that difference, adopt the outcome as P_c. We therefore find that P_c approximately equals -1.5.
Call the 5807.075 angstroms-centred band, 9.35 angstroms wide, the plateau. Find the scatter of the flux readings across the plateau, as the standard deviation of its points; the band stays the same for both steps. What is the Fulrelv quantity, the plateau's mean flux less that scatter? 1.91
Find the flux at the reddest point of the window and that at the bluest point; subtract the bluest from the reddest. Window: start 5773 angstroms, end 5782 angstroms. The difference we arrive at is -0.11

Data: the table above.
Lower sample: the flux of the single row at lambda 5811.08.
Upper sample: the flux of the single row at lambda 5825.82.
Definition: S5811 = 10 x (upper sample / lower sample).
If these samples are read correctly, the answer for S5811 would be 11.2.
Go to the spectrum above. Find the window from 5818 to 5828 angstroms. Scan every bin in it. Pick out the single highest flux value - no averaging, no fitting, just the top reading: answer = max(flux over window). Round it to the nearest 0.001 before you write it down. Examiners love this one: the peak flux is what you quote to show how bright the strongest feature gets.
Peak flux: 2.166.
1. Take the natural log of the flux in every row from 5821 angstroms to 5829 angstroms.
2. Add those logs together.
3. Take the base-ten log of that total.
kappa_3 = 0.64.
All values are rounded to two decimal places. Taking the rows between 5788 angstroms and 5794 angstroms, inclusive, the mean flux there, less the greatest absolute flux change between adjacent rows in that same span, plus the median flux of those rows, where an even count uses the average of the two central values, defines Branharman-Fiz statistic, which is 3.47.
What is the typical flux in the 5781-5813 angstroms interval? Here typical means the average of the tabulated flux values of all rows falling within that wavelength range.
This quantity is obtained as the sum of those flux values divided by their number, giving 1.93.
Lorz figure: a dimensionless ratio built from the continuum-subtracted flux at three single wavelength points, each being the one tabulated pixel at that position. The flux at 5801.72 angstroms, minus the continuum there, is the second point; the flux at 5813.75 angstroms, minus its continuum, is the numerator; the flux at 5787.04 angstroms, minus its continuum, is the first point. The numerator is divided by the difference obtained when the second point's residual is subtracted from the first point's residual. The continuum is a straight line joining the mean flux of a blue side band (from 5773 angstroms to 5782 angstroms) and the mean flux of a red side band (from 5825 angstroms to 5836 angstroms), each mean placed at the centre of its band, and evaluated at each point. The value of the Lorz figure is -1.4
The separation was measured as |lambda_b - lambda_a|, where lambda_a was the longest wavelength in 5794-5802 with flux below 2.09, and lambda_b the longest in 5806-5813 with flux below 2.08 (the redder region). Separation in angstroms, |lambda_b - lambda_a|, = 9.4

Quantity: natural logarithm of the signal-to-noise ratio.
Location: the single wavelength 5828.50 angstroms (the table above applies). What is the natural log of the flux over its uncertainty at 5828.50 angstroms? 2.98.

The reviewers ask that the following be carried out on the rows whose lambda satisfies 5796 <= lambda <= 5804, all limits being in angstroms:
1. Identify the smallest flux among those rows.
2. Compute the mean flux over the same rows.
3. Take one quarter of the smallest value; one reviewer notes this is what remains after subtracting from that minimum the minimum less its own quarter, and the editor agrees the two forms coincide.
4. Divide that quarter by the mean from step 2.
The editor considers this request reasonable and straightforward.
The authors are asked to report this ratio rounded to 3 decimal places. 0.239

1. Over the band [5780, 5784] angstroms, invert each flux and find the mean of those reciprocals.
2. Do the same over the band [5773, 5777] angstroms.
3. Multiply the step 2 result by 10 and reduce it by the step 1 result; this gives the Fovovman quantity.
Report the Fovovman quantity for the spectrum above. 4.55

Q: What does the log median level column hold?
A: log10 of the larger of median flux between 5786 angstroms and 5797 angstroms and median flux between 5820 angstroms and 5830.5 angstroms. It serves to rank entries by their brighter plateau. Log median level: 0.310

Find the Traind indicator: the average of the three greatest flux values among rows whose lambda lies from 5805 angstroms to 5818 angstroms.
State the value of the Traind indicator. 2.31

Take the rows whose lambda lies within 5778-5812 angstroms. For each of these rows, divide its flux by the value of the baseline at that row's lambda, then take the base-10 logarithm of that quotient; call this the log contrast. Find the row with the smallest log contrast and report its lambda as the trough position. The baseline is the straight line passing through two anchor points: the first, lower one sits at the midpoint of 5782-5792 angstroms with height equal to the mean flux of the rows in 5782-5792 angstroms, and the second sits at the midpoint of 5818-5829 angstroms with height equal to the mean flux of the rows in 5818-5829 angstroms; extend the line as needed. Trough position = 5789.71 angstroms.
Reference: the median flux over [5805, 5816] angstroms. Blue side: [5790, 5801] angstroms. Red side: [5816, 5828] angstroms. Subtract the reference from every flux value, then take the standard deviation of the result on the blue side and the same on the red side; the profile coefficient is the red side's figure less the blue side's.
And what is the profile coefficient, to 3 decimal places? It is 0.007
